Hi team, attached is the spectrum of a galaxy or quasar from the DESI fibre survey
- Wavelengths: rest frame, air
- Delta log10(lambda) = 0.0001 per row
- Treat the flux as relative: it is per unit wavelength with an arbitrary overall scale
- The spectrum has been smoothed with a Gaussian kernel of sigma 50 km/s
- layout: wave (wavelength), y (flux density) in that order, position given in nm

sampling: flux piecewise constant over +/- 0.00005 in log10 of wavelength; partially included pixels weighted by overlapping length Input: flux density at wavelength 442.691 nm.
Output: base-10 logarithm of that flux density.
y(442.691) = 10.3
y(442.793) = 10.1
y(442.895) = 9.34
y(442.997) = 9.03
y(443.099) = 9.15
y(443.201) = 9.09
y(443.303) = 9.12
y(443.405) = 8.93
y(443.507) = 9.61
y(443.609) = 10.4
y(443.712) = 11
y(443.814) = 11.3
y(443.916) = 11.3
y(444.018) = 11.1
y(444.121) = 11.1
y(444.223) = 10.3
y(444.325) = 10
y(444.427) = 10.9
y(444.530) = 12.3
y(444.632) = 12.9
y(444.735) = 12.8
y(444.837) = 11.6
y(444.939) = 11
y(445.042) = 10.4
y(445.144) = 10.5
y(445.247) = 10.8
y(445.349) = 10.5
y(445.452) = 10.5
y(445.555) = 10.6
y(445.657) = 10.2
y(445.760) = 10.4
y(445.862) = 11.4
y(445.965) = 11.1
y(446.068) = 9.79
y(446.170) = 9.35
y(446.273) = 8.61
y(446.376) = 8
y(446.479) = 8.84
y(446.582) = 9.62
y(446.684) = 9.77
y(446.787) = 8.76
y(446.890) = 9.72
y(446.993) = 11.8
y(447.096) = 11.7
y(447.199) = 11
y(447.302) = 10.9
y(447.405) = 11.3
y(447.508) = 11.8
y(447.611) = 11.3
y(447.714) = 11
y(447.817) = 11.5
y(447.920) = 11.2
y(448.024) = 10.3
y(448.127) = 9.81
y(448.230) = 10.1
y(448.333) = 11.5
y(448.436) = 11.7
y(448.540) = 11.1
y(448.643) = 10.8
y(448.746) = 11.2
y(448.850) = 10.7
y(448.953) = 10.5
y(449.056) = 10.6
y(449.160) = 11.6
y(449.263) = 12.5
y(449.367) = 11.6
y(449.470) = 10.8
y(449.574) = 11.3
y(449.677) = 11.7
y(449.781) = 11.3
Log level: 1.01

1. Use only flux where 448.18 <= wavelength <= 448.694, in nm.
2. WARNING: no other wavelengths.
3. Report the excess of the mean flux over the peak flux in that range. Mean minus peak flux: -0.66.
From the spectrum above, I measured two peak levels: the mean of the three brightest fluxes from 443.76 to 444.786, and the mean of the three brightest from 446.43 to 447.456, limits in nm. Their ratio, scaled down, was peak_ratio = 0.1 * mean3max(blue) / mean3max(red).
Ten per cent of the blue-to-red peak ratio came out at 0.109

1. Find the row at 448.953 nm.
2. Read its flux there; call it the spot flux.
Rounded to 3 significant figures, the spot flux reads 10.5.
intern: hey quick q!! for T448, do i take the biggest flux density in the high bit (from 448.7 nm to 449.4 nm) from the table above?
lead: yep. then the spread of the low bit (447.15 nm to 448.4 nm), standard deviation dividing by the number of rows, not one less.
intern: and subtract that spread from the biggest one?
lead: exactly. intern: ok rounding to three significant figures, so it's 11.9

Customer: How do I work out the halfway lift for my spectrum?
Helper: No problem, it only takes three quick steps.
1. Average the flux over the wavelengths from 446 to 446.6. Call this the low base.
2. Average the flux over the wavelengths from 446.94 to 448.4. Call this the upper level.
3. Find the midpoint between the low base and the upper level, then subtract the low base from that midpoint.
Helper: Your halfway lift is 1.0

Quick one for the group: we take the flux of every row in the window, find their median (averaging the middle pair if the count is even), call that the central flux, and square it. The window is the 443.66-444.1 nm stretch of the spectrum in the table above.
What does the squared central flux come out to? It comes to 125.4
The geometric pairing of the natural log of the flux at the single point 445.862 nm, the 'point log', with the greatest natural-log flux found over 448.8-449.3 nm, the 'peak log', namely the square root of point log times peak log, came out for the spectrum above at 2.48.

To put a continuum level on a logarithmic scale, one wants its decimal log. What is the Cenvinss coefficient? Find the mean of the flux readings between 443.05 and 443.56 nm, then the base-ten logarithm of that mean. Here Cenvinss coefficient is 0.963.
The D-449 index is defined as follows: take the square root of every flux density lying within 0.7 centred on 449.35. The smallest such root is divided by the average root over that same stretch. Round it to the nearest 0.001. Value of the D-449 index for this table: 0.963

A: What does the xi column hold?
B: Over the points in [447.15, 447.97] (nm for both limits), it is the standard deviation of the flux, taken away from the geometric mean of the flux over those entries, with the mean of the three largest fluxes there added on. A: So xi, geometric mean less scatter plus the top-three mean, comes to 22.5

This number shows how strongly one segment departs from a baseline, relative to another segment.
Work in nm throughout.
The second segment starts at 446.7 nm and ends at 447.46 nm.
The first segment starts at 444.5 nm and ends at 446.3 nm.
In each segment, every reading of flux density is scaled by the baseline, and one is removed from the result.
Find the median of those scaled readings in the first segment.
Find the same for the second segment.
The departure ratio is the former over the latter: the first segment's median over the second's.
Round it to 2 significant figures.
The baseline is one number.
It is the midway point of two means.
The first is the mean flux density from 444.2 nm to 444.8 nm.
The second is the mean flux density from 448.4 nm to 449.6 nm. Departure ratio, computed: 2.2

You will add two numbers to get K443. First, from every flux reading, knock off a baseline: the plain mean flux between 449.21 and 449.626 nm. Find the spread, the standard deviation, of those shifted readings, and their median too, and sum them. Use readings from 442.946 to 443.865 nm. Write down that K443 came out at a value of -1.5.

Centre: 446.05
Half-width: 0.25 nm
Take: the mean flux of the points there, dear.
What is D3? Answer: 10.1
